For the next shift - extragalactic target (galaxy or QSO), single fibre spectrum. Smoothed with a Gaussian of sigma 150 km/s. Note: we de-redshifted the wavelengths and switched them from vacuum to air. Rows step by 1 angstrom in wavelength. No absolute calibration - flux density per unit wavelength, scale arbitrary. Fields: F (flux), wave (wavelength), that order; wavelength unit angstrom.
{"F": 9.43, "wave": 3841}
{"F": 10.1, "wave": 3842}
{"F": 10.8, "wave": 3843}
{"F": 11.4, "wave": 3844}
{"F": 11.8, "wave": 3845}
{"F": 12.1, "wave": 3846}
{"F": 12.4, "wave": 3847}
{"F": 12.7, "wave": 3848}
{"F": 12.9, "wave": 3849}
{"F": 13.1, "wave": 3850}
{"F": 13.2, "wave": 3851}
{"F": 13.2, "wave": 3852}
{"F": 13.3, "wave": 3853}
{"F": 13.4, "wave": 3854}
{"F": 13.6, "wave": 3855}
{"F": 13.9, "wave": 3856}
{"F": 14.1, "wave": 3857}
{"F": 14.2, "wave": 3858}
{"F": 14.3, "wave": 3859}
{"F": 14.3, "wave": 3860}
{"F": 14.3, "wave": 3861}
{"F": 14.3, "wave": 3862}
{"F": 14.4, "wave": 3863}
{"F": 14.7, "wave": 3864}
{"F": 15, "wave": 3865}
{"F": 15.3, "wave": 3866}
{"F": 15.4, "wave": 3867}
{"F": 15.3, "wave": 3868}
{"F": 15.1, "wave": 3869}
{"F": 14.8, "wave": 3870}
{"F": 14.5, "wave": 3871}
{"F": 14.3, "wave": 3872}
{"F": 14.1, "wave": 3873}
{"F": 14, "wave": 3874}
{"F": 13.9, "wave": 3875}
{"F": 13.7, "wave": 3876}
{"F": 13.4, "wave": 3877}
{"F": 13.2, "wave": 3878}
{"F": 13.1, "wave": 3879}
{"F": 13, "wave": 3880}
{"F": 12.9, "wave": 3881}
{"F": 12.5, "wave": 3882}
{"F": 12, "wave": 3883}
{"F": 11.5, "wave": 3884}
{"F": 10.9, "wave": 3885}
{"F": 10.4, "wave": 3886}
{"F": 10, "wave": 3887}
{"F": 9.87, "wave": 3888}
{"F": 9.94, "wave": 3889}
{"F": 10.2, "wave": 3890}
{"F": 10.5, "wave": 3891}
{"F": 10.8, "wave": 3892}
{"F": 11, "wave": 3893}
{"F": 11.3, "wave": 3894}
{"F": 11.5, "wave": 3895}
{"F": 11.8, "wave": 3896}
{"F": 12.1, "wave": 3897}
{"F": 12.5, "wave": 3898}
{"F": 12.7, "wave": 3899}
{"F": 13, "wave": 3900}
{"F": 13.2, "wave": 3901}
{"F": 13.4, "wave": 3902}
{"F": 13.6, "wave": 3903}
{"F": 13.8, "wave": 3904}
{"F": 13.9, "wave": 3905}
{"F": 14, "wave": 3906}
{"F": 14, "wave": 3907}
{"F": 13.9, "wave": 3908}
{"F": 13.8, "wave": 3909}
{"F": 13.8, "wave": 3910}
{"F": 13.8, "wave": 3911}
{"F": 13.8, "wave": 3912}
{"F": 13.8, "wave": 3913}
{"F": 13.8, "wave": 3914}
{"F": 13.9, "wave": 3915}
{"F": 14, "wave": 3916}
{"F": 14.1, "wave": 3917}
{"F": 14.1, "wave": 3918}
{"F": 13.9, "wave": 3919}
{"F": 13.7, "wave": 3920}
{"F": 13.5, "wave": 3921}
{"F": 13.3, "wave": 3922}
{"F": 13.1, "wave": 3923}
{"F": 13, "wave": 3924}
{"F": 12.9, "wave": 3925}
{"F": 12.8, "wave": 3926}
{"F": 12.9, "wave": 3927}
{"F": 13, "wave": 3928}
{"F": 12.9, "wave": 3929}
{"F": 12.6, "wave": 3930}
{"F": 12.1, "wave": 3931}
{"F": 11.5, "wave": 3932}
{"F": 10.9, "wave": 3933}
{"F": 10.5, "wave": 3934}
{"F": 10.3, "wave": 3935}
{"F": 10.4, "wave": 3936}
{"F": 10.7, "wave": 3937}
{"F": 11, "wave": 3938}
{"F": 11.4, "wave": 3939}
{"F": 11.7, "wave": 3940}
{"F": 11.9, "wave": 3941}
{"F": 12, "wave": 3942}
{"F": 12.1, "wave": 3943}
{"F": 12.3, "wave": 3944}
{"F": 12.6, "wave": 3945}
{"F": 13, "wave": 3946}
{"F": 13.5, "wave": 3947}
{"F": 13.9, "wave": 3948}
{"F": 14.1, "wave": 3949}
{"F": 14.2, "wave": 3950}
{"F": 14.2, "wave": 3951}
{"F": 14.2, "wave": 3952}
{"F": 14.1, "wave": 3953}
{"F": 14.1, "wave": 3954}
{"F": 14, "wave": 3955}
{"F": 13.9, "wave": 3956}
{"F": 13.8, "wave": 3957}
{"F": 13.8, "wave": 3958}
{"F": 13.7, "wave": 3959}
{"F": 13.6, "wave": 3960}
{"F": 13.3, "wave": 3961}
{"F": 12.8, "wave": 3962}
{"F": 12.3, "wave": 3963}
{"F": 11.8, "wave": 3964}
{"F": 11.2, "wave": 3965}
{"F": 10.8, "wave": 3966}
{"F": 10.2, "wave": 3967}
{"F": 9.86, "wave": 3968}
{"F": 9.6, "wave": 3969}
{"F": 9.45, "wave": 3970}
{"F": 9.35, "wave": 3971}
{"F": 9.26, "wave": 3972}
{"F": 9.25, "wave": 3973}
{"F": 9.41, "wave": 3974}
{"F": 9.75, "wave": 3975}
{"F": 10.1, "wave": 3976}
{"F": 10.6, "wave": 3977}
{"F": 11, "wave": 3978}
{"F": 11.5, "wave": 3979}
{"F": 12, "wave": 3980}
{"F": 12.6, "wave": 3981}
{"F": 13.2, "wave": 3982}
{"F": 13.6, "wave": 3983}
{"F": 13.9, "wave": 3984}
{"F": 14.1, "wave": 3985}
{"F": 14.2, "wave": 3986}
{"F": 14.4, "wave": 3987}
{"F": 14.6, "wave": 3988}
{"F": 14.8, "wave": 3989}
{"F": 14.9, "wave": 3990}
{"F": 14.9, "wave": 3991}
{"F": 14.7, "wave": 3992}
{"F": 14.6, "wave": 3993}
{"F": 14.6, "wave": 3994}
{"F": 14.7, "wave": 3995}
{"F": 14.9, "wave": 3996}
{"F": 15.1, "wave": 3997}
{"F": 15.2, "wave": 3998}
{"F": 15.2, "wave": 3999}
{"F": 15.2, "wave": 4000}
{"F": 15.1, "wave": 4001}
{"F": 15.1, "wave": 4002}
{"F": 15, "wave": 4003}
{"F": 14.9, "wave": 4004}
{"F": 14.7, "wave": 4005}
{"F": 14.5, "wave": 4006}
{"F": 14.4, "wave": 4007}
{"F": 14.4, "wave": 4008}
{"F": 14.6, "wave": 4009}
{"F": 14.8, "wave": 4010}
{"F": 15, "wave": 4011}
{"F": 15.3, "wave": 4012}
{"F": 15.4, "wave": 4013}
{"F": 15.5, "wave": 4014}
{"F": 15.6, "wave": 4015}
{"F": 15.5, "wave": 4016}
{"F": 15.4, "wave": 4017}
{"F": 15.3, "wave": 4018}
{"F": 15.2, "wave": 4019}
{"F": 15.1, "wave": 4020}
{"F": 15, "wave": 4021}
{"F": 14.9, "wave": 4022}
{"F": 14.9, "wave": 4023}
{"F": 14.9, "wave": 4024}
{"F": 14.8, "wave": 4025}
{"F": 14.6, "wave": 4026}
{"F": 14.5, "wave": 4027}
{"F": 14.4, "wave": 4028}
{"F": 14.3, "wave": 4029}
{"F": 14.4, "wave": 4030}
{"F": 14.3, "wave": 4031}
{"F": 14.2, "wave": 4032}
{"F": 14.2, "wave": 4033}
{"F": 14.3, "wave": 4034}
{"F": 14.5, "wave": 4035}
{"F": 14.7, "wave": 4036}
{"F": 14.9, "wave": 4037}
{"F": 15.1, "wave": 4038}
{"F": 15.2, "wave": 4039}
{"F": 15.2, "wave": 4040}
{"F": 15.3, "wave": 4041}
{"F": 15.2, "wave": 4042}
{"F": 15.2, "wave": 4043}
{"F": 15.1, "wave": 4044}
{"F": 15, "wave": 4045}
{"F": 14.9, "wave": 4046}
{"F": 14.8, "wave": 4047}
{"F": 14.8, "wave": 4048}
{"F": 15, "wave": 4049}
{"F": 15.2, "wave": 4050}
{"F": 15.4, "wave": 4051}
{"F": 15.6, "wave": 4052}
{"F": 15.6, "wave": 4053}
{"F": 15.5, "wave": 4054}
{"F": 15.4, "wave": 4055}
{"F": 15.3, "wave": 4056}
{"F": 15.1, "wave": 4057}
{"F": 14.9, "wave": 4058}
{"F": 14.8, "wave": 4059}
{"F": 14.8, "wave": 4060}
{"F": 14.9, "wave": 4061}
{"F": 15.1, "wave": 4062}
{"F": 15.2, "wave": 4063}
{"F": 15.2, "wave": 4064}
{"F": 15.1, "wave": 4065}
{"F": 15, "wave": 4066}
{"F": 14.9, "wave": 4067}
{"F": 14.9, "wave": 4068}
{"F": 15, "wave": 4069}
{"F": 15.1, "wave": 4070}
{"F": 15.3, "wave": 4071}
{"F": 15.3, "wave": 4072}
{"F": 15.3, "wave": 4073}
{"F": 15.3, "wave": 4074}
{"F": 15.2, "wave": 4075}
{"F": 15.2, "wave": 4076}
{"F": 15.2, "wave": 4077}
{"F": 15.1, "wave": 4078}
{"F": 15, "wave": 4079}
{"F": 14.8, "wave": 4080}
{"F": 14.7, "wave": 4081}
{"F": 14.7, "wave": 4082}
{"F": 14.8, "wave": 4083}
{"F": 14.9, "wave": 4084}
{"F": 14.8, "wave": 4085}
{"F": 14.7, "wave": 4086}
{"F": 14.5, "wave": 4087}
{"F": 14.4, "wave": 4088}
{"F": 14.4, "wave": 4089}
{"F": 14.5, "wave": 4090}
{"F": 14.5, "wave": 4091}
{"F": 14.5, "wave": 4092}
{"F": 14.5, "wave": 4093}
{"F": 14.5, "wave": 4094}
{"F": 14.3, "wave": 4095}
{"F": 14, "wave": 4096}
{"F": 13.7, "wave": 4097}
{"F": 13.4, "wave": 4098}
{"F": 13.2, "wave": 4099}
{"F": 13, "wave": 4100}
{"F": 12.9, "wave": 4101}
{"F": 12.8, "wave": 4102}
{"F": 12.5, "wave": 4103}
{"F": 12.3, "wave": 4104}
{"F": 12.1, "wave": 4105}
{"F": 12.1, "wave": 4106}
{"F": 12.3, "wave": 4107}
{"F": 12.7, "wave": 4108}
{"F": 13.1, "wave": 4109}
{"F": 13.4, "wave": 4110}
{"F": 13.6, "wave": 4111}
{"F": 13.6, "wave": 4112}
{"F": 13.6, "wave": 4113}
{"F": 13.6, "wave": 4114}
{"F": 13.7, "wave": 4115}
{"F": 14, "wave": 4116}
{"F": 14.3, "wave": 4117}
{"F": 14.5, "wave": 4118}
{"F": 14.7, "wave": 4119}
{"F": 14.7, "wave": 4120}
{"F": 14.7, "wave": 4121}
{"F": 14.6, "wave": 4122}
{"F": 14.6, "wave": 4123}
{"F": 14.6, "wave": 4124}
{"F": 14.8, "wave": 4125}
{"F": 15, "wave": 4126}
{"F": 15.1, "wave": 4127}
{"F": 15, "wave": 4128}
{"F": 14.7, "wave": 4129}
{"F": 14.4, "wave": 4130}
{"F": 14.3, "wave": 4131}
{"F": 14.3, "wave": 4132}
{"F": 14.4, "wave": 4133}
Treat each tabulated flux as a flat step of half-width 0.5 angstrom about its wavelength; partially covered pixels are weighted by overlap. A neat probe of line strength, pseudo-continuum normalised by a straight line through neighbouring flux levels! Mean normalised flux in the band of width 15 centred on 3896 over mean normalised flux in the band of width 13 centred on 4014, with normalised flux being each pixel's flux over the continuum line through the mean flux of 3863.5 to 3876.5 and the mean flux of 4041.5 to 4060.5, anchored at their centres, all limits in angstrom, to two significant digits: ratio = 0.80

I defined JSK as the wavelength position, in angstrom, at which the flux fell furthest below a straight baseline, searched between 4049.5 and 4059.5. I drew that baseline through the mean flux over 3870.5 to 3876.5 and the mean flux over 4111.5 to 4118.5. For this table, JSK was 4059 angstrom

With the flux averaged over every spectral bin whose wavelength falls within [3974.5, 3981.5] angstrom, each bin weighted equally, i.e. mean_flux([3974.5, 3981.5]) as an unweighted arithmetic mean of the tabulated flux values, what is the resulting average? 11.1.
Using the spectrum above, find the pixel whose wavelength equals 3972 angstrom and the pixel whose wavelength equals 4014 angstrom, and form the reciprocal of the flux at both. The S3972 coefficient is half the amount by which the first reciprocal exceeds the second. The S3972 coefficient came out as 0.022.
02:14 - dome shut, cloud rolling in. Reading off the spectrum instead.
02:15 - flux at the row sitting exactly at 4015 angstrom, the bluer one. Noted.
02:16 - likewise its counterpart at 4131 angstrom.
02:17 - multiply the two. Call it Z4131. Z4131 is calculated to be 223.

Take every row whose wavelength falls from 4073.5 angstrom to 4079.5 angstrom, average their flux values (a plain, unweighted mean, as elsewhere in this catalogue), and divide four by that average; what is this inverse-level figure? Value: 0.264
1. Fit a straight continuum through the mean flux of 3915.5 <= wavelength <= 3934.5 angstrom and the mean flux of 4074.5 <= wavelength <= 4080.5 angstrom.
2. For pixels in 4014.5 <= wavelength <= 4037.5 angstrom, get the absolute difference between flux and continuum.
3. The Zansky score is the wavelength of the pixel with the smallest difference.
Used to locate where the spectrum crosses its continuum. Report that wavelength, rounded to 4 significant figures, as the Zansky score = 4030 angstrom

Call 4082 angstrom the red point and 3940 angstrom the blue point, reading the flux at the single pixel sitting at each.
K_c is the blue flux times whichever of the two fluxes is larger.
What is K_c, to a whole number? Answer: 172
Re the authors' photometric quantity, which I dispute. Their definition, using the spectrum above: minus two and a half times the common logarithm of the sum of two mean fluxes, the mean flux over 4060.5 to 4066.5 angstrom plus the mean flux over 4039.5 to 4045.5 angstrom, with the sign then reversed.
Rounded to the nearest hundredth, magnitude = 3.70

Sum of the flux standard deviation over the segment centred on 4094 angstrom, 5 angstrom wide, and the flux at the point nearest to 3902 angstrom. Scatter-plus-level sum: 13.6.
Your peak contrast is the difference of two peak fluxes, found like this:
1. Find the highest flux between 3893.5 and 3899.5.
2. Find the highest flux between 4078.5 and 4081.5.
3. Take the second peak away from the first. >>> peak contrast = -2.3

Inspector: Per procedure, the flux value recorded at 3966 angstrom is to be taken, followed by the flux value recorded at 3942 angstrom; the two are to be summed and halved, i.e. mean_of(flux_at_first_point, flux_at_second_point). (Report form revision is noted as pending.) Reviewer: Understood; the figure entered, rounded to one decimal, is 11.4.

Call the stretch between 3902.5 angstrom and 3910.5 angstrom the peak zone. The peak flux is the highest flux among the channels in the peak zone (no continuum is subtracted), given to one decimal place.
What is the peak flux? 14.0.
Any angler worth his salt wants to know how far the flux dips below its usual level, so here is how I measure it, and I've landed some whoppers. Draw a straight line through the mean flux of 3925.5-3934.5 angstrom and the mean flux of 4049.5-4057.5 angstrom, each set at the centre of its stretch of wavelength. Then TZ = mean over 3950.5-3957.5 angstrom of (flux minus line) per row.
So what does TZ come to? 1.3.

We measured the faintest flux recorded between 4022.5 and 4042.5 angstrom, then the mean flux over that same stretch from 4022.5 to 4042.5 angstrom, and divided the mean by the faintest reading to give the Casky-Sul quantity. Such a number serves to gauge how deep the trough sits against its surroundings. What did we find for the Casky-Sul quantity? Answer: 1.035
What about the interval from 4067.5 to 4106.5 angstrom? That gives 1.181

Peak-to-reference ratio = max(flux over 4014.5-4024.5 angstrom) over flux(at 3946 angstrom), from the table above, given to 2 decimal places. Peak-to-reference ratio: 1.20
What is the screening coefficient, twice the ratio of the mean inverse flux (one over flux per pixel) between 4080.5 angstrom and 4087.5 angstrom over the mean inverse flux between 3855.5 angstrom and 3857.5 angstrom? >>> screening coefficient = 1.9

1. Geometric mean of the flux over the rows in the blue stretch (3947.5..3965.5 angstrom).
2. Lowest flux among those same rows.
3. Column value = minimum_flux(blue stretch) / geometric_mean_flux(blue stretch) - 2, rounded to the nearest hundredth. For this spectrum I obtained -1.17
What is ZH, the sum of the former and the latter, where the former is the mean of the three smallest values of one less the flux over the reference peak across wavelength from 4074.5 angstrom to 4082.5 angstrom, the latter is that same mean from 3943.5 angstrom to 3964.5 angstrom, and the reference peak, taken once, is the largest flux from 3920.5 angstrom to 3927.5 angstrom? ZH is -0.178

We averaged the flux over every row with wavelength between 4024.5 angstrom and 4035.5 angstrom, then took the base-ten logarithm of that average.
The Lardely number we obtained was 1.16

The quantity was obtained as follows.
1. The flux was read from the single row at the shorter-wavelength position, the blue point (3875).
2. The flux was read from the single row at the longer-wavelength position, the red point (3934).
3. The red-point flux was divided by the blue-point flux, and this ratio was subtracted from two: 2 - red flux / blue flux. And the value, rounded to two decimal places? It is 1.24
